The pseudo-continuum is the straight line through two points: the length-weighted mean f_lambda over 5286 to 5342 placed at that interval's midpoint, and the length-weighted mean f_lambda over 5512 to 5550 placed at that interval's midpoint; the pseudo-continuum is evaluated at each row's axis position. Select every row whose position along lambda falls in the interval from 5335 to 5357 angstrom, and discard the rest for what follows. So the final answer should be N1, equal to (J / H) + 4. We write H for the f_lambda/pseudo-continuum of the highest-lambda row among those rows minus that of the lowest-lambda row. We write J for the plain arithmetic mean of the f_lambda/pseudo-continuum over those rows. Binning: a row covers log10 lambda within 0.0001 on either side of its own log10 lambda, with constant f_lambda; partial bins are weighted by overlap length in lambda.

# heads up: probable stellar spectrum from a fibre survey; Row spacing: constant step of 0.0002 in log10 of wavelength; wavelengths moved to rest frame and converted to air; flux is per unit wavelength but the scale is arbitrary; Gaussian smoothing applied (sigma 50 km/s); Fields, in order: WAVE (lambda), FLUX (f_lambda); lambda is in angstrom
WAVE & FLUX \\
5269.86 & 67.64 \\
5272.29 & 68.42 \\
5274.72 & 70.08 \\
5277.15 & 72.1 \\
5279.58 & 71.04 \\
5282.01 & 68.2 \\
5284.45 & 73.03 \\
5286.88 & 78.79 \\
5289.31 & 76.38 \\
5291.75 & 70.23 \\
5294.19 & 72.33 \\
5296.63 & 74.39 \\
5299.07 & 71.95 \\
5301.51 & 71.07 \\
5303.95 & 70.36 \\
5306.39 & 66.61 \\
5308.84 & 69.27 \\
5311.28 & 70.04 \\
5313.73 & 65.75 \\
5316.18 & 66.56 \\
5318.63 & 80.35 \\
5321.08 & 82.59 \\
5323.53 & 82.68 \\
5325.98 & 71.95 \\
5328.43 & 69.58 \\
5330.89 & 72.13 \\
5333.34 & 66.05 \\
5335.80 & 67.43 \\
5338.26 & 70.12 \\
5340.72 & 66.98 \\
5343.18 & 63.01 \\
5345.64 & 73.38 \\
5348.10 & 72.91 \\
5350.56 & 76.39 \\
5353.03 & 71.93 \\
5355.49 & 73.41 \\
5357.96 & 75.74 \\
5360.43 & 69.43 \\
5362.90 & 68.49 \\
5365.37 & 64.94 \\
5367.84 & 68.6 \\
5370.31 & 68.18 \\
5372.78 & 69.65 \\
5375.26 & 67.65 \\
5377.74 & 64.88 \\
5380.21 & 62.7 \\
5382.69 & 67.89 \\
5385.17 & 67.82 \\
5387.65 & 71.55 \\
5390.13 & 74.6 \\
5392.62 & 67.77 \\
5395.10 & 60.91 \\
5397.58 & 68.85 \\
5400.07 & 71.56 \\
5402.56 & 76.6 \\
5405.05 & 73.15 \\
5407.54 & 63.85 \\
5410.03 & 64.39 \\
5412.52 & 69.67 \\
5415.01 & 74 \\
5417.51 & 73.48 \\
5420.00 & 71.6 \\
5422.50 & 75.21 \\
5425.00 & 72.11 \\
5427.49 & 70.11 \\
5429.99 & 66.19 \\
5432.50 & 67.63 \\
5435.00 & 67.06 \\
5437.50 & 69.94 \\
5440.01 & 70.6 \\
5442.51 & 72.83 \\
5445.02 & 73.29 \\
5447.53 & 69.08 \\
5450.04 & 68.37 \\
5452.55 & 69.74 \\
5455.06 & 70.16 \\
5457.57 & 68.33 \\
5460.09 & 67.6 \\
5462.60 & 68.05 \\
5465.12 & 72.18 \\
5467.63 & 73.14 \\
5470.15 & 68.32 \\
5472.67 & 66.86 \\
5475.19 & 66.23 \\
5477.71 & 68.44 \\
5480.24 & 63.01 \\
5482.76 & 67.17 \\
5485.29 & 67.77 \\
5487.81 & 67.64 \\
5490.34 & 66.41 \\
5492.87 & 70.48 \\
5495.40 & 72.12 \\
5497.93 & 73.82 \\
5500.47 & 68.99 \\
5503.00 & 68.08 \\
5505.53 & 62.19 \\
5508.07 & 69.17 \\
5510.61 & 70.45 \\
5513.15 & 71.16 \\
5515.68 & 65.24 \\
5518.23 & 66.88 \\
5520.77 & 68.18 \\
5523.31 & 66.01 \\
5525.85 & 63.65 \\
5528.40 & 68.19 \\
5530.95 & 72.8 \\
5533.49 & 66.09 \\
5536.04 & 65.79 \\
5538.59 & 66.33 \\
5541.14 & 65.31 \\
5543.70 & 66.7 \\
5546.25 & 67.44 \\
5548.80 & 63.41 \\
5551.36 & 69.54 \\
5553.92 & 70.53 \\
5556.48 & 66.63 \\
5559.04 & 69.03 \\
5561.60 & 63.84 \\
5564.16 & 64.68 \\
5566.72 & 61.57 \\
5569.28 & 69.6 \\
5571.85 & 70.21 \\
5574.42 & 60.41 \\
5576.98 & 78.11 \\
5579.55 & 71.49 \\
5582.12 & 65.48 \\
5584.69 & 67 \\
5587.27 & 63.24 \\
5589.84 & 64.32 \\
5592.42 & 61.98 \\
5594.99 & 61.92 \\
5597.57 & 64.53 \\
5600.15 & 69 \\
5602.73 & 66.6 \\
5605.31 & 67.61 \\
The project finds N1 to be 15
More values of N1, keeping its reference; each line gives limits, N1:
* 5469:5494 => 29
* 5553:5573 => 587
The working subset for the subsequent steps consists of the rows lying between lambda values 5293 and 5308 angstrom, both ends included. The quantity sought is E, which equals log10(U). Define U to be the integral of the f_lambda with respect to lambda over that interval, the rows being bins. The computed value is 3.03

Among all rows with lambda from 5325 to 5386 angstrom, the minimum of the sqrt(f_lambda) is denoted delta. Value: 7.92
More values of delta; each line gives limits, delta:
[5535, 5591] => 7.77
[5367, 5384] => 7.92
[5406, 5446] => 7.99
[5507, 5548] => 7.98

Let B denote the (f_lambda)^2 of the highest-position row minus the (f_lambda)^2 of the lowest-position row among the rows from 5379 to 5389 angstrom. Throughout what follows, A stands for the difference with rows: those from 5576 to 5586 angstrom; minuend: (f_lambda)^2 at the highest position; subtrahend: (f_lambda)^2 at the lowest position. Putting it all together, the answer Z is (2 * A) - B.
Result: -4412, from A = -1612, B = 1188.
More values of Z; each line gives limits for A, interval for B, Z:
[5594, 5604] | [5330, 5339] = 1489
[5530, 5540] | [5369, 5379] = -1361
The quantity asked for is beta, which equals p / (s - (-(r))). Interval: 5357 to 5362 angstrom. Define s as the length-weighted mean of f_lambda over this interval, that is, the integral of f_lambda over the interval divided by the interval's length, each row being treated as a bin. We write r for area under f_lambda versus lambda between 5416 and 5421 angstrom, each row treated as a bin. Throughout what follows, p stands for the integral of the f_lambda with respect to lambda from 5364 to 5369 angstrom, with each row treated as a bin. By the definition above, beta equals 0.767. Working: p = 334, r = 363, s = 72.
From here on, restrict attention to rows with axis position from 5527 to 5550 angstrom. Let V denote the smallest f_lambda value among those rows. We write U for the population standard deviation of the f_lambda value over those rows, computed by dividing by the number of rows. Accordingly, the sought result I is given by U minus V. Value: -61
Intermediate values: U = 2.4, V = 63.41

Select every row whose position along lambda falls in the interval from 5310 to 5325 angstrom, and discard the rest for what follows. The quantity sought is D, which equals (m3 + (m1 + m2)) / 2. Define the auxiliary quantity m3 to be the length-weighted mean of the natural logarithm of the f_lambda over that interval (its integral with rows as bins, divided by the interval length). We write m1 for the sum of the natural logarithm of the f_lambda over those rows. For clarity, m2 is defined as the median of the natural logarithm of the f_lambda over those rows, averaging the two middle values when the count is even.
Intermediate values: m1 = 26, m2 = 4.32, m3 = 4.31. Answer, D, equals 17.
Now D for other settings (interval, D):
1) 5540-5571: 29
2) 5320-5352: 32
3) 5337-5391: 51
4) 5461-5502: 38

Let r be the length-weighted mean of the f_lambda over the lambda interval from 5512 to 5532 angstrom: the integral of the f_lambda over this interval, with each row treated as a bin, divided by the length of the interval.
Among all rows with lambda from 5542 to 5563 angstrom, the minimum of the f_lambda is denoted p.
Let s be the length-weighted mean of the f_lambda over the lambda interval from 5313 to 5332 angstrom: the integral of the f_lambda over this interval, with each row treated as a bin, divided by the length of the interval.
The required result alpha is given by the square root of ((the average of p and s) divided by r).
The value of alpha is 1.01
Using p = 63.41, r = 68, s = 74.2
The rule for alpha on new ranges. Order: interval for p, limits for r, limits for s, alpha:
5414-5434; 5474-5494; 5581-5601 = 0.99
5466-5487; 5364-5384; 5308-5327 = 1.01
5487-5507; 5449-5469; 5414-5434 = 0.98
